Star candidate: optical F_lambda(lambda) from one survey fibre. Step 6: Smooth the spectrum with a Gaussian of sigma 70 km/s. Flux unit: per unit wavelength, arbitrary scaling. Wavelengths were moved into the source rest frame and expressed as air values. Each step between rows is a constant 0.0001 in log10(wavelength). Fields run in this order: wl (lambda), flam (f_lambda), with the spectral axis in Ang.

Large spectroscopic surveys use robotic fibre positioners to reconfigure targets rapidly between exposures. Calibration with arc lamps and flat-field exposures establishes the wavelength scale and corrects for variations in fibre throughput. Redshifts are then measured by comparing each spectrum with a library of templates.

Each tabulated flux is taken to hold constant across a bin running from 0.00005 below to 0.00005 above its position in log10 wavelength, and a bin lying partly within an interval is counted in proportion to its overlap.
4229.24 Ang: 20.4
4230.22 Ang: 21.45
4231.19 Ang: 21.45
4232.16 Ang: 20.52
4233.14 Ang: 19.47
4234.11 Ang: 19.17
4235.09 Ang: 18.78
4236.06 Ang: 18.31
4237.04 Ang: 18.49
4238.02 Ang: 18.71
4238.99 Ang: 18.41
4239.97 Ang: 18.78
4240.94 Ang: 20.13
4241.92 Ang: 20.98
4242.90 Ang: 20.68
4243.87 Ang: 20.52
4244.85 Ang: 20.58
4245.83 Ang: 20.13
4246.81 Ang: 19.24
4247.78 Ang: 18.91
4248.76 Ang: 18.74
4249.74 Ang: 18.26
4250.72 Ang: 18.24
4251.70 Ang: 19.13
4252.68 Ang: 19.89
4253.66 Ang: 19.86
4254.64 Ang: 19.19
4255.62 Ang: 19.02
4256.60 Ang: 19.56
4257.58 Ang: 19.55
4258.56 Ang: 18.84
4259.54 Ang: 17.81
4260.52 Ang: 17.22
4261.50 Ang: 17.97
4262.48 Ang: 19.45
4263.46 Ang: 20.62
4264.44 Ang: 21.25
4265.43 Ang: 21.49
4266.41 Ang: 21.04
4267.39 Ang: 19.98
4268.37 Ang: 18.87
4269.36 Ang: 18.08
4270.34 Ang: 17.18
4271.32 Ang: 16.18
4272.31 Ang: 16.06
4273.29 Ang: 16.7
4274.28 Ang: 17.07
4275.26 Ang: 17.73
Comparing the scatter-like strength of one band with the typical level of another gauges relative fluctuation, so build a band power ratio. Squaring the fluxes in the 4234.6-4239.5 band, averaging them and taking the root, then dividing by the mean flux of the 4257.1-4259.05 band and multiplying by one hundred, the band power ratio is 97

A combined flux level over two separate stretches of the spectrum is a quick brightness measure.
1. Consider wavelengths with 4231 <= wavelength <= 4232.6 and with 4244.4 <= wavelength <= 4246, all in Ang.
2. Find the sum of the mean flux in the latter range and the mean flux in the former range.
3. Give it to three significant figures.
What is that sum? 41.3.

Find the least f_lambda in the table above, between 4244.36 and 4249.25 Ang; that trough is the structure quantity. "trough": 18.74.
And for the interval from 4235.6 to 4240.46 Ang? 18.31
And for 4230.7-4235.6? 18.78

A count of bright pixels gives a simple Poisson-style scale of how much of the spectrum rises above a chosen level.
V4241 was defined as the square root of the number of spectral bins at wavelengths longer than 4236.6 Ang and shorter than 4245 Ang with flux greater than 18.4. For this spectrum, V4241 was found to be 3.0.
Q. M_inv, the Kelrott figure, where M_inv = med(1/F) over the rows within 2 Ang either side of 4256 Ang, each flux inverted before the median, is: 0.052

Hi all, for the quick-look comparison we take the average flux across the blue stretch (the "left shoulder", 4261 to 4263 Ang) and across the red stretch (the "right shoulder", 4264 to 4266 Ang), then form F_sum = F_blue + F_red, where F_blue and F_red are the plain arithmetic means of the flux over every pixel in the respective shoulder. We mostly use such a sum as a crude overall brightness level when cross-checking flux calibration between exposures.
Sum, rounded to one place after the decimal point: 40.1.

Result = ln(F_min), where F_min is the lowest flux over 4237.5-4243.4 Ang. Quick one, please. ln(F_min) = 2.91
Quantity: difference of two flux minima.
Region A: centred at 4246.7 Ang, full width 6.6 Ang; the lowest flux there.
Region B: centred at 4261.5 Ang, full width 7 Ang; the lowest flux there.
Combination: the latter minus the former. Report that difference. -1.0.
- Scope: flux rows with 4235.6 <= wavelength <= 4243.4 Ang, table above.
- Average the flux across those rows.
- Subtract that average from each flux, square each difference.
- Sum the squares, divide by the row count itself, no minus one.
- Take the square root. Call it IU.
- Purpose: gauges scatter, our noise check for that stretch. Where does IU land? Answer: 1.03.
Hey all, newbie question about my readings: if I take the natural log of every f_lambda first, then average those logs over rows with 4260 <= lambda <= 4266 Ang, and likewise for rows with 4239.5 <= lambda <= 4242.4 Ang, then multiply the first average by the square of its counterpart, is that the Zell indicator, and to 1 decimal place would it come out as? 26.7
